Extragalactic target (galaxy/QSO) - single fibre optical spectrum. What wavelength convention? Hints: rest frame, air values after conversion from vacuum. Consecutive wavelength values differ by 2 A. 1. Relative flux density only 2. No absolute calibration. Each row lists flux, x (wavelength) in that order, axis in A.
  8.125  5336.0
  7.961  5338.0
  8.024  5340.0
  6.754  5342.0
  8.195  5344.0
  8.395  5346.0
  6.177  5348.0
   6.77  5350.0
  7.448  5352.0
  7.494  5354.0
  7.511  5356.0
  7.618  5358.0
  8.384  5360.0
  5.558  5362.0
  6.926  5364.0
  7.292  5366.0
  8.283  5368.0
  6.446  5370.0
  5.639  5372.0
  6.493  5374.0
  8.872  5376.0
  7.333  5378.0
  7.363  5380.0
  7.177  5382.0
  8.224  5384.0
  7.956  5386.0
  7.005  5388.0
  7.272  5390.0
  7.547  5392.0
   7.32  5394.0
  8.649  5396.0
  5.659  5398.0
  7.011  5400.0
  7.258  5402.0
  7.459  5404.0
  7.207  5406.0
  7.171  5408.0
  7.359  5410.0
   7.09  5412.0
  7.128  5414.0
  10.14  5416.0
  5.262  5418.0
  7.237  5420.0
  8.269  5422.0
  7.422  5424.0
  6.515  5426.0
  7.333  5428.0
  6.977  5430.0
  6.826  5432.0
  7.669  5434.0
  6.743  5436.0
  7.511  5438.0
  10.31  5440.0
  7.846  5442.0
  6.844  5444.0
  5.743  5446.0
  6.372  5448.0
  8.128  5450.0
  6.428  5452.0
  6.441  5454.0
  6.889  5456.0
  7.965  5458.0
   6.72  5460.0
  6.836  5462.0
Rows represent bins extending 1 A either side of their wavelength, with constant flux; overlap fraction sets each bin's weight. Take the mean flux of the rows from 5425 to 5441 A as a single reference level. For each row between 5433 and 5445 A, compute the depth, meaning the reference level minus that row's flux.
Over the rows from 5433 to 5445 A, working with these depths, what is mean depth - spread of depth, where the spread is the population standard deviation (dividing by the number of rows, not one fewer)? -1.5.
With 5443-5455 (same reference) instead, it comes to 0.1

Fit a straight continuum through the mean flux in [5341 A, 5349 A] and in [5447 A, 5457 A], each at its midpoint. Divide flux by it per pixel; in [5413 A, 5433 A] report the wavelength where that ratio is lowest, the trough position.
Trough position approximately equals 5418.0 A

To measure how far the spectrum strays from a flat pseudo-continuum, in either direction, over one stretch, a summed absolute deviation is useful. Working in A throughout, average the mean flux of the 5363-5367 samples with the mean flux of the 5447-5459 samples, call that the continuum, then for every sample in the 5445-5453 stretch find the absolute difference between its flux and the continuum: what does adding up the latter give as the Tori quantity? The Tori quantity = 3.7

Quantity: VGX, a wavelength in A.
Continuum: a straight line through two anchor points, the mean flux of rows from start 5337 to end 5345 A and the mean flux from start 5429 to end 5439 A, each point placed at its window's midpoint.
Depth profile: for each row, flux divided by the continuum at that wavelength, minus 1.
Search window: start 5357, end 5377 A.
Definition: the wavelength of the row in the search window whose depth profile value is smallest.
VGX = 5362.0 A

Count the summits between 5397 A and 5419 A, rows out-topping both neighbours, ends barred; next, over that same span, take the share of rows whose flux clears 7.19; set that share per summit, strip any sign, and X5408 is 0.15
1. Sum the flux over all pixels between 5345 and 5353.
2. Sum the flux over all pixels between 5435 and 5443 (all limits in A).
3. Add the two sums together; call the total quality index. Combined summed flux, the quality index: 61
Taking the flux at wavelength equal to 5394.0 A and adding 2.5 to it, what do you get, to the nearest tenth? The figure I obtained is 9.8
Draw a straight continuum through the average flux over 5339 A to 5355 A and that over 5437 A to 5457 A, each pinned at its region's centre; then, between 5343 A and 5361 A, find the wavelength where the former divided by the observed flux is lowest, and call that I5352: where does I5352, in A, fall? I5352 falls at 5360.0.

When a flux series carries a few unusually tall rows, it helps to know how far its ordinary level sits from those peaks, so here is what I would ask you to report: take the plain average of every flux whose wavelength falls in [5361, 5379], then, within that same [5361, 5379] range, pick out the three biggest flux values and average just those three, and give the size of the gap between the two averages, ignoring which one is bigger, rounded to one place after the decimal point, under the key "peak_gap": 1.2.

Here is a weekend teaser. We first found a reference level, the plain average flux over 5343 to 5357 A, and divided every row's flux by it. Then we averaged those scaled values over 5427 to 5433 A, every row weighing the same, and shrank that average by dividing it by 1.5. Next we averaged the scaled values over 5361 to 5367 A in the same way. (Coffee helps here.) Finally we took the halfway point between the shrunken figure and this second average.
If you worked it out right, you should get 0.760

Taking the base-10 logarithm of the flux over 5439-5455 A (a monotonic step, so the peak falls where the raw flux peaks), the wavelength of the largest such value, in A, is 5440.0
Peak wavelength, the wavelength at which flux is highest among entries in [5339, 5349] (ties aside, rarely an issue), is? 5346.0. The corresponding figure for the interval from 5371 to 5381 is 5376.0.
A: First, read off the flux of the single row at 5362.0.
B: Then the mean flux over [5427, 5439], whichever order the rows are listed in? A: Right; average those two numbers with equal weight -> 6.37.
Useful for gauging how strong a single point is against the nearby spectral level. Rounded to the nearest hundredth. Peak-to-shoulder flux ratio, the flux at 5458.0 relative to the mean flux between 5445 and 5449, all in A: 1.31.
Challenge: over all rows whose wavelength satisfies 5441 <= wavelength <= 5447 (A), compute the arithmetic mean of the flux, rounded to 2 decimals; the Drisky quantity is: 6.81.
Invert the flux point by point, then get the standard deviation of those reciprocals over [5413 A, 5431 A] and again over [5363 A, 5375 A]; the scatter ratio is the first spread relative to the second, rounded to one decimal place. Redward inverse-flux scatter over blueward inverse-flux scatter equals 1.3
